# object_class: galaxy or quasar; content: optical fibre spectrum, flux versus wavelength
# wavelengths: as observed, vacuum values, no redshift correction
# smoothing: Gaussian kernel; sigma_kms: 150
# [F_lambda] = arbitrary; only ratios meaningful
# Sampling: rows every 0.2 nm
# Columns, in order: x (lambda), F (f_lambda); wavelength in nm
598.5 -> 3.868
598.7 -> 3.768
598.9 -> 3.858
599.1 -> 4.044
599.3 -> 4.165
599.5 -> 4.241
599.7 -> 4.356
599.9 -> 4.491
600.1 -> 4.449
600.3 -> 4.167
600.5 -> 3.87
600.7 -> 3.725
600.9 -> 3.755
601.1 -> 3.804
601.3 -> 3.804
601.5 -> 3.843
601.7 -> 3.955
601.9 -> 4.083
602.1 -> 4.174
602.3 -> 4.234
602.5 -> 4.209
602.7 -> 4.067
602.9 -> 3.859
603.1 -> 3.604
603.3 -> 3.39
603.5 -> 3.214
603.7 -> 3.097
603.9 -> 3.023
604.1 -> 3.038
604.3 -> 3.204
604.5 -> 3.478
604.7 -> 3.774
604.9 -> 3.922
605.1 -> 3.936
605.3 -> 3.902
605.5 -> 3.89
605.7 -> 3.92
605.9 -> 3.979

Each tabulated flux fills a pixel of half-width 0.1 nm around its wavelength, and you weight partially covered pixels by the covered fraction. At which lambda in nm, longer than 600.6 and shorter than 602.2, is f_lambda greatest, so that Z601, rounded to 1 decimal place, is 602.1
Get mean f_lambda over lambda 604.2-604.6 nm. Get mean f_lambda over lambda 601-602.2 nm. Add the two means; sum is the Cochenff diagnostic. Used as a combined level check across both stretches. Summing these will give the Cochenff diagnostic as 7.28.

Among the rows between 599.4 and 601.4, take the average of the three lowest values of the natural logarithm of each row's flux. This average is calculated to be 1.32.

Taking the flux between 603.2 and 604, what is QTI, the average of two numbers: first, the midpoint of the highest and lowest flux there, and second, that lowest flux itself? 3.11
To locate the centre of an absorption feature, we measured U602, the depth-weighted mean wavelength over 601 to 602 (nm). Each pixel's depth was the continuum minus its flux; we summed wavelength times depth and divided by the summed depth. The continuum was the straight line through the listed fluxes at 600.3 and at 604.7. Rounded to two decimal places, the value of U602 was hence 601.28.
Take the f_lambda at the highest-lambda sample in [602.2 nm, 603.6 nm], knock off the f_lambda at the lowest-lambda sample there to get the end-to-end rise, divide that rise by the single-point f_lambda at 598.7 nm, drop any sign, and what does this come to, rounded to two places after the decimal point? 0.27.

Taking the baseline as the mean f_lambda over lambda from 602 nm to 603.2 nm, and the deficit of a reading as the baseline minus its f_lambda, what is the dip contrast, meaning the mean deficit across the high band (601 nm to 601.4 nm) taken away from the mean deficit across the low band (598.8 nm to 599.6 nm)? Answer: -0.27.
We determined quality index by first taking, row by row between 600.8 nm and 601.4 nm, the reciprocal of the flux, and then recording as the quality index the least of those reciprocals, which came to 0.263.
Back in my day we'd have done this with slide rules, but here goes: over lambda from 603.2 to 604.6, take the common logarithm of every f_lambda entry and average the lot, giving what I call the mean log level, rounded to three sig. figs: 0.505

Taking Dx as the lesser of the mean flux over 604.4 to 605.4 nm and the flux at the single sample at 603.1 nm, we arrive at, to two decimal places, 3.60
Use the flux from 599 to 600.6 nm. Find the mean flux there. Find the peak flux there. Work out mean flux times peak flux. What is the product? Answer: 19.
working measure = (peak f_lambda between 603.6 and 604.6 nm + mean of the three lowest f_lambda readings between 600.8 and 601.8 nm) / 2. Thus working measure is 3.63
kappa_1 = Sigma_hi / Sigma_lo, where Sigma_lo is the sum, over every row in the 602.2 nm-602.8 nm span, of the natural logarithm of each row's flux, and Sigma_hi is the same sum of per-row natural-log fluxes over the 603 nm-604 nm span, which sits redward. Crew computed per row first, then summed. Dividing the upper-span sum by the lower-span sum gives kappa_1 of 1.4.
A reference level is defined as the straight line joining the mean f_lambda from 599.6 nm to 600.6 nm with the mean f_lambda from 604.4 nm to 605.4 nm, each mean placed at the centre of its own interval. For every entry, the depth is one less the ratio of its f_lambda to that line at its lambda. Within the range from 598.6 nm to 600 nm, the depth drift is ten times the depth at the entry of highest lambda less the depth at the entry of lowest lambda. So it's -1.9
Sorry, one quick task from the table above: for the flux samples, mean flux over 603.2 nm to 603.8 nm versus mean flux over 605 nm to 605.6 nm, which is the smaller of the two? 3.23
